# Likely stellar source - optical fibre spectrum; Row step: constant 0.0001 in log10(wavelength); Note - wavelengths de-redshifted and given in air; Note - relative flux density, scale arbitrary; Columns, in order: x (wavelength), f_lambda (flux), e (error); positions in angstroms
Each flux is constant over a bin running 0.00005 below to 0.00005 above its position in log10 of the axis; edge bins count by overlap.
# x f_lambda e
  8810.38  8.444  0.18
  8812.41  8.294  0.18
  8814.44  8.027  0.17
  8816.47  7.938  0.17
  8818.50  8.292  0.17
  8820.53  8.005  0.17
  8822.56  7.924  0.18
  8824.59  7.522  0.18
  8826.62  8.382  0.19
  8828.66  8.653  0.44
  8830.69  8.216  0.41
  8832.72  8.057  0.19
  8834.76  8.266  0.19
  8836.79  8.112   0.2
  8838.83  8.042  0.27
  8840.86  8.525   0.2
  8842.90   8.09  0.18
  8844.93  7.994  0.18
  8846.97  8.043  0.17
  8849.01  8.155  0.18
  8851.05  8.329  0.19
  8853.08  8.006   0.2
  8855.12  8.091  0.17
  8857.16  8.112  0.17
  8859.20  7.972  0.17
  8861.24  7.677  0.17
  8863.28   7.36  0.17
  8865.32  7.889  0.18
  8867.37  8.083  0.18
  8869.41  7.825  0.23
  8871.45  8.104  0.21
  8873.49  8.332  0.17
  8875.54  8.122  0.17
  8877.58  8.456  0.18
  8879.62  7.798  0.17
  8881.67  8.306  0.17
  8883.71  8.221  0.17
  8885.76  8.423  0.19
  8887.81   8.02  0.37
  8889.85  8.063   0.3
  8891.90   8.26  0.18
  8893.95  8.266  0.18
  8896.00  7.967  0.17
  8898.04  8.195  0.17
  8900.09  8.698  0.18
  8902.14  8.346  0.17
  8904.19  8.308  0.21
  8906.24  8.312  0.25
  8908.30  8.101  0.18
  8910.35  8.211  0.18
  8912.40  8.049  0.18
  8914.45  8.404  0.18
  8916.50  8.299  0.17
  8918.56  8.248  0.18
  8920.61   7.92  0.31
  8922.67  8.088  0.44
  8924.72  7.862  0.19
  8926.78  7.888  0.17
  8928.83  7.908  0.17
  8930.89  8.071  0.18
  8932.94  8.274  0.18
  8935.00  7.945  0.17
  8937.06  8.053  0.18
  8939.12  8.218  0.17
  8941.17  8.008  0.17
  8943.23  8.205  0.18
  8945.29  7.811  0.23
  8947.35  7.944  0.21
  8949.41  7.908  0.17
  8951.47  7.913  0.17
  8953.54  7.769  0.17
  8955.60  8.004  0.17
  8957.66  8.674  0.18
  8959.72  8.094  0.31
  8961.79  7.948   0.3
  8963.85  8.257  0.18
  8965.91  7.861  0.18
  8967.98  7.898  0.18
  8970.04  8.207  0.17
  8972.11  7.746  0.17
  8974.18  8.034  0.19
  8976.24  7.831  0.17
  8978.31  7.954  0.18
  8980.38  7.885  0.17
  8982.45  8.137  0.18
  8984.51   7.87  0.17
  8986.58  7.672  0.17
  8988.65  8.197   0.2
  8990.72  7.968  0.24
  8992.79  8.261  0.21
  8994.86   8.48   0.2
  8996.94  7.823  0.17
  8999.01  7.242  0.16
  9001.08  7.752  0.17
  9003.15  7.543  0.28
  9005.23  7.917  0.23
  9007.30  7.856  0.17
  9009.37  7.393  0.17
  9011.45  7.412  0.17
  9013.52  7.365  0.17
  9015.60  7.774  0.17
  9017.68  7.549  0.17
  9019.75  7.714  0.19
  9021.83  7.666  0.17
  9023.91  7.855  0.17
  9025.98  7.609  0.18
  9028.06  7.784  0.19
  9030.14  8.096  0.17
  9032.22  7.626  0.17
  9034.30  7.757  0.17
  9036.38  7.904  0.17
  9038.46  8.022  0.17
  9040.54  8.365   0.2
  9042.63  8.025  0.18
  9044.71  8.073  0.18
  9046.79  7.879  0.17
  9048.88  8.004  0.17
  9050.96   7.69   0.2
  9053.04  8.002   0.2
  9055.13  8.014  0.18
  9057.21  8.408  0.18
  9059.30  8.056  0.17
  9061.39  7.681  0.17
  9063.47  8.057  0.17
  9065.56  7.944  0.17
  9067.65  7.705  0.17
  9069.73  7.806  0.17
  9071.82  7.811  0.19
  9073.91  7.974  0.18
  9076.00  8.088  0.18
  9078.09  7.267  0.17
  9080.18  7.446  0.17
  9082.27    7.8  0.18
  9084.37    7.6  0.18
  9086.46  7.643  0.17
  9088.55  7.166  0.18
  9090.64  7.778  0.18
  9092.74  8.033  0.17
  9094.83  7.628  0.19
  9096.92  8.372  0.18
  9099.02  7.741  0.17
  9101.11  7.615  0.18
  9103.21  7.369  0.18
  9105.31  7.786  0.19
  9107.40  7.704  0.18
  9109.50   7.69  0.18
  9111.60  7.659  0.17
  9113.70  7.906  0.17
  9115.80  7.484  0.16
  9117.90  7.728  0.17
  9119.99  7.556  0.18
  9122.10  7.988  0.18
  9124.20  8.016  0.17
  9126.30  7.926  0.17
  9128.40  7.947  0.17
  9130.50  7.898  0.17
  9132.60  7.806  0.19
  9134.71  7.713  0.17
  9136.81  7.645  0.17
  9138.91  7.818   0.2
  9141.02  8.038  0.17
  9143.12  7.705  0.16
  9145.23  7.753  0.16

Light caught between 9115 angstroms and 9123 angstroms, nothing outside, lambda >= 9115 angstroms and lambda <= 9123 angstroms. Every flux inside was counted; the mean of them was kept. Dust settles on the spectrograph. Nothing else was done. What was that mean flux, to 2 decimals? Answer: 7.69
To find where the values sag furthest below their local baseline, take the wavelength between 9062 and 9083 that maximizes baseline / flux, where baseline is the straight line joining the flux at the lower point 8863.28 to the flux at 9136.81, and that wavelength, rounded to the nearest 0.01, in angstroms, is 9078.09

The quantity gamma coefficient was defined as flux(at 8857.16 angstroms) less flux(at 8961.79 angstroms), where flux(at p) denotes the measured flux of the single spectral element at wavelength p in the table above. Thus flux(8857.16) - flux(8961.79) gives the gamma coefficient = 0.2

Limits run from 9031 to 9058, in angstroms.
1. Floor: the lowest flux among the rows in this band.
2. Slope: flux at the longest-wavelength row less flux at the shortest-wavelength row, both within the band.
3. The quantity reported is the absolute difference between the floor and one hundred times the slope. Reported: 71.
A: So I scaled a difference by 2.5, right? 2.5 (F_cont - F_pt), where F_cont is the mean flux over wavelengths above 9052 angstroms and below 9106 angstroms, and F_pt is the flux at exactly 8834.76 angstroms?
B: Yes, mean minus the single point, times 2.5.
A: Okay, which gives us -1.2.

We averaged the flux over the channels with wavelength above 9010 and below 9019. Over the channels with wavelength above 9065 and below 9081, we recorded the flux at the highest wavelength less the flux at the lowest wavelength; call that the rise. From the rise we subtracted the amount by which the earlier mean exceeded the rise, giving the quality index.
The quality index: -8.5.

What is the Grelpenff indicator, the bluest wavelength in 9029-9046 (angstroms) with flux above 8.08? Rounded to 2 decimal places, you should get 9030.14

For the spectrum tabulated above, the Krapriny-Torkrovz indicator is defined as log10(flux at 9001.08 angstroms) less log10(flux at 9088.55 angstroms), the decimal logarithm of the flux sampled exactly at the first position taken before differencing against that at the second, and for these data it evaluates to 0.03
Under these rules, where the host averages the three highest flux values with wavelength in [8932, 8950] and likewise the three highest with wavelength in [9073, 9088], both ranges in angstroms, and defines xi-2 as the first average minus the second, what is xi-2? 0.3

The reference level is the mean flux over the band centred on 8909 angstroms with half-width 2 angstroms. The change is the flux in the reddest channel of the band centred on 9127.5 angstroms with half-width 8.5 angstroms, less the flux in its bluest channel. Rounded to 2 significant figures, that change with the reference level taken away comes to -8.0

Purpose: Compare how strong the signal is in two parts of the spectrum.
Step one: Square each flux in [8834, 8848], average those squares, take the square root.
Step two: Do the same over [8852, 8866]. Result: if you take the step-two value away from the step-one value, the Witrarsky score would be 0.28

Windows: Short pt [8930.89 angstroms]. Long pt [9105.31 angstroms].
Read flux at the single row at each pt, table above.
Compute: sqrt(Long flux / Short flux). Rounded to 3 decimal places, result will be 0.982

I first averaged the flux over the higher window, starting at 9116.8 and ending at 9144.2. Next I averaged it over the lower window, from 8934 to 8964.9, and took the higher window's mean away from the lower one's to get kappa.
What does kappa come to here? 0.22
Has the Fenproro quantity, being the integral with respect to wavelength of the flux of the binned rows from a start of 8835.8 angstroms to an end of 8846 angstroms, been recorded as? 83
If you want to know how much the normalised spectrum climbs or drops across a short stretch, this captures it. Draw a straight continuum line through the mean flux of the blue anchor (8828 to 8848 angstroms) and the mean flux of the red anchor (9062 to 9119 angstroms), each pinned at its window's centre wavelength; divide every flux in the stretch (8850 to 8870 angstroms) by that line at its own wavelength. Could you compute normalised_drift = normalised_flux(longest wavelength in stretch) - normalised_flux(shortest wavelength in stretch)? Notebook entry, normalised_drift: -0.058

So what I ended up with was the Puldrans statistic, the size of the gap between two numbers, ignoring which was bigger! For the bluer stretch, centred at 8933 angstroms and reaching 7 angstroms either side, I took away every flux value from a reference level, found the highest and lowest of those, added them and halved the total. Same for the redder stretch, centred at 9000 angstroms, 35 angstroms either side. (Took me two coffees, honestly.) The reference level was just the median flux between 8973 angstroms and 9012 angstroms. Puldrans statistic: 0.22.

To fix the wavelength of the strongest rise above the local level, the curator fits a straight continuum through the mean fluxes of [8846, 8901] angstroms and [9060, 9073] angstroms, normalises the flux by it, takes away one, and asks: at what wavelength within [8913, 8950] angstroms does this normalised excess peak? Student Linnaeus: 8914.45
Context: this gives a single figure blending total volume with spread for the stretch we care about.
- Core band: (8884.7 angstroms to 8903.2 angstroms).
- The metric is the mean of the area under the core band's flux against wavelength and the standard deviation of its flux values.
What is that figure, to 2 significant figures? 76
